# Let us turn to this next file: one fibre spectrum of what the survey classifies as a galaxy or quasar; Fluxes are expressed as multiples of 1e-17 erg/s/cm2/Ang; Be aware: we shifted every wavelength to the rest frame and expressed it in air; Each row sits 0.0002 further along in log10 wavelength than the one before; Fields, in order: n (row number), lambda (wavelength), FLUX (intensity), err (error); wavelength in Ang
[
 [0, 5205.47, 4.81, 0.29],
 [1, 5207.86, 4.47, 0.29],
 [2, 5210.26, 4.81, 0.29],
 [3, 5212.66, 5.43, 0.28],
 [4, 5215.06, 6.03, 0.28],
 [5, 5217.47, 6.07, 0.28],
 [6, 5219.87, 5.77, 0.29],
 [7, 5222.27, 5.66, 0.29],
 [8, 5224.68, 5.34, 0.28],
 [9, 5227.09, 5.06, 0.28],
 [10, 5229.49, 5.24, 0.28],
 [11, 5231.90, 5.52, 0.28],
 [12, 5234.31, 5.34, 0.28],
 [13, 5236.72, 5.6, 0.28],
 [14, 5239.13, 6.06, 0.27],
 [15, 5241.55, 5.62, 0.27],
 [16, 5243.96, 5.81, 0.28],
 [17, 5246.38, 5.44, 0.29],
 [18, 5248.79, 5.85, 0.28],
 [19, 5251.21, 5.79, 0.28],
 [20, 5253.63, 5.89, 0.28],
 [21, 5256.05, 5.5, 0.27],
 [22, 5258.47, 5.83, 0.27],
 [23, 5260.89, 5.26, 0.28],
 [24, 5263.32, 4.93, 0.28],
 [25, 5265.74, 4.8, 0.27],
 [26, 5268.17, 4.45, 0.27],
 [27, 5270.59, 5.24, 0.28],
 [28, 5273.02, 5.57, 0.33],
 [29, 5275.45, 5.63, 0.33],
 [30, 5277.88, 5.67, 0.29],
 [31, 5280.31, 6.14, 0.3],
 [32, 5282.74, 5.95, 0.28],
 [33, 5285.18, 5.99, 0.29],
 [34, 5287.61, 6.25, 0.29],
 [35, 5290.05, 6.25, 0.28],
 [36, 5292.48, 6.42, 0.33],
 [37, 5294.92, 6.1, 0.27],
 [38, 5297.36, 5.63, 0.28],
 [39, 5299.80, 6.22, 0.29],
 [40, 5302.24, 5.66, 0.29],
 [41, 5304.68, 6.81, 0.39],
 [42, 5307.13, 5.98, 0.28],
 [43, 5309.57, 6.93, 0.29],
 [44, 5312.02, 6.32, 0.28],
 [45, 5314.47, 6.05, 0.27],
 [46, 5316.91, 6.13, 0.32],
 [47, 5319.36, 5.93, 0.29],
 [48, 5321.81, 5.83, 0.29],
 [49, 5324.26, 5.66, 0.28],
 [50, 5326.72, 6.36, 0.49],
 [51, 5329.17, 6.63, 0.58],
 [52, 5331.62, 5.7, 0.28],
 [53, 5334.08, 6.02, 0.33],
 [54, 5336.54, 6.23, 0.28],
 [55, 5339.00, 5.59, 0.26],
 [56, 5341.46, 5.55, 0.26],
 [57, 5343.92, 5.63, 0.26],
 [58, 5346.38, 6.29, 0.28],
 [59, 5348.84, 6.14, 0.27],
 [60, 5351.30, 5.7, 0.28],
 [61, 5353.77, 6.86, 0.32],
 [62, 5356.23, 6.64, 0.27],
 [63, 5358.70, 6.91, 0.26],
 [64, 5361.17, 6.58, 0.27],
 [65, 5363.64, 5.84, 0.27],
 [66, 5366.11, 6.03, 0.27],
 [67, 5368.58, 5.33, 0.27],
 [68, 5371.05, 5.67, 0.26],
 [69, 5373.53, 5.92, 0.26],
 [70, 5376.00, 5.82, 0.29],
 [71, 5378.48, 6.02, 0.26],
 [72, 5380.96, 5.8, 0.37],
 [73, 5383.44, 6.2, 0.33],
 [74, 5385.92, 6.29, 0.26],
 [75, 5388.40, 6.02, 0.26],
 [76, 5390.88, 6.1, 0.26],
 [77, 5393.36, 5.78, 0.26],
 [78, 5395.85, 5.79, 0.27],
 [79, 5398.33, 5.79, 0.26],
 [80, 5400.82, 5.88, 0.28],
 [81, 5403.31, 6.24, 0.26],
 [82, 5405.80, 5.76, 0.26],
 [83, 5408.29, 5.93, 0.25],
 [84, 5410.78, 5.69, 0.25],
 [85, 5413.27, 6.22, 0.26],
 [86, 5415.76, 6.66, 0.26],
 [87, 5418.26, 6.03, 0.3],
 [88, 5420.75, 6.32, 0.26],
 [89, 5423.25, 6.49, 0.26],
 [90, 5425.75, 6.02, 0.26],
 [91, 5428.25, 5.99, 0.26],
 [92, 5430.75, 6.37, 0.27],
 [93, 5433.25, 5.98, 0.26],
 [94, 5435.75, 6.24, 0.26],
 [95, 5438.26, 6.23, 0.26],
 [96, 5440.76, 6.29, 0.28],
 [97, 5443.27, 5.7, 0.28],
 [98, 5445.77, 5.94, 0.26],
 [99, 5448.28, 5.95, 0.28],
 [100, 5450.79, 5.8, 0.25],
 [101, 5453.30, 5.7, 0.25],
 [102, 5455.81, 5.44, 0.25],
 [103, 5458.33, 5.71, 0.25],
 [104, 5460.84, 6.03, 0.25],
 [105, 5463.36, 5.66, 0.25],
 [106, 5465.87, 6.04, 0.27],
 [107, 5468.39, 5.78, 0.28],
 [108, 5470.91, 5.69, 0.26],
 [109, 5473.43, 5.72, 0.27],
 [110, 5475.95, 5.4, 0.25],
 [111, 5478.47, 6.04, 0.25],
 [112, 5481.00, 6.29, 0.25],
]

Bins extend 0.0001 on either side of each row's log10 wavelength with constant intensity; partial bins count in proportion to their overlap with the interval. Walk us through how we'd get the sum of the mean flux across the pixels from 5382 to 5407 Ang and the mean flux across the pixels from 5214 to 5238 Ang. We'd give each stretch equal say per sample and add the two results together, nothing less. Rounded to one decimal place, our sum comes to 11.5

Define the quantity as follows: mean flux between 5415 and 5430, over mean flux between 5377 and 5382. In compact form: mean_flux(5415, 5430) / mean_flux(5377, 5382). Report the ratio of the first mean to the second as 1.06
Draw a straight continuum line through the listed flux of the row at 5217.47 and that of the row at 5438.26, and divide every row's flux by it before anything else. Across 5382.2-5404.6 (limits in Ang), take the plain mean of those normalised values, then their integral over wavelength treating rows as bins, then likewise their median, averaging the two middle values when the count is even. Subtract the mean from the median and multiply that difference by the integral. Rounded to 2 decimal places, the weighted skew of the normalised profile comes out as 0.05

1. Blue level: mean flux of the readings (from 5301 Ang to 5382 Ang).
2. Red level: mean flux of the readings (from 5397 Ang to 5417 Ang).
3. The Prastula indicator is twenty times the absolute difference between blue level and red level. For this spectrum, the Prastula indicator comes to 1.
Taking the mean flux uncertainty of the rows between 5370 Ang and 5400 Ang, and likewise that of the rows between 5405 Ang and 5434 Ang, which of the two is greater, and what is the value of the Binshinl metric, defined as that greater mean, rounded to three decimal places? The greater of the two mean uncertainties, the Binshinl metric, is 0.278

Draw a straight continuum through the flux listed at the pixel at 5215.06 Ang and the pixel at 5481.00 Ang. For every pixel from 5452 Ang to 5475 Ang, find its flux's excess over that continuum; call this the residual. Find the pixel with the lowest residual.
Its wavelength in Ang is 5455.81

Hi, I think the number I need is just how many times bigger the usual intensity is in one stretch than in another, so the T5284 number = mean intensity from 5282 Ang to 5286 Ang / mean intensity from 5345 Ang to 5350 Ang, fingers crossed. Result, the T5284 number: 0.96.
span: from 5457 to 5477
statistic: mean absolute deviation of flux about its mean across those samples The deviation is 0.15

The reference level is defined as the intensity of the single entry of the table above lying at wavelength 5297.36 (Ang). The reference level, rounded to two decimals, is 5.63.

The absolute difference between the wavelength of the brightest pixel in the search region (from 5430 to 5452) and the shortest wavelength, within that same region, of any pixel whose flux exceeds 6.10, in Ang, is 0.0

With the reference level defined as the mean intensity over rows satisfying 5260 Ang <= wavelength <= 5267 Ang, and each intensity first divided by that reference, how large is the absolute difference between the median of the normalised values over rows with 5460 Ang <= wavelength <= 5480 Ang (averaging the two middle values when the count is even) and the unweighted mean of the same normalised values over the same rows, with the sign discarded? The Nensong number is 0.009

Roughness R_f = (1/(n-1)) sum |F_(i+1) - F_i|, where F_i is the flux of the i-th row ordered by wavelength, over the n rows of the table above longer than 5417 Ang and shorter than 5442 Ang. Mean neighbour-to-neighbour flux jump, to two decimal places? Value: 0.23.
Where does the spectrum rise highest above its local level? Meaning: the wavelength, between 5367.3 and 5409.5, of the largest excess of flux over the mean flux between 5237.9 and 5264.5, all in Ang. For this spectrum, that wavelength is 5385.92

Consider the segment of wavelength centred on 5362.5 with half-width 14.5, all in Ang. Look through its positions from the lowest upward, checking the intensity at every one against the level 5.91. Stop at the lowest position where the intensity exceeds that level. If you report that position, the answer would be 5348.84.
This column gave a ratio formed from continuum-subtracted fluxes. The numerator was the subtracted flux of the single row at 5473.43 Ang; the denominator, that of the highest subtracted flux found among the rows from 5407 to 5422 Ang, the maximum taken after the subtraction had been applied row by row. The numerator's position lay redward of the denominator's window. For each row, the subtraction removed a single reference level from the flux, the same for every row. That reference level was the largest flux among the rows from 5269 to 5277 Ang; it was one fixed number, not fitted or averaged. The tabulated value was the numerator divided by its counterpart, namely 0.1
